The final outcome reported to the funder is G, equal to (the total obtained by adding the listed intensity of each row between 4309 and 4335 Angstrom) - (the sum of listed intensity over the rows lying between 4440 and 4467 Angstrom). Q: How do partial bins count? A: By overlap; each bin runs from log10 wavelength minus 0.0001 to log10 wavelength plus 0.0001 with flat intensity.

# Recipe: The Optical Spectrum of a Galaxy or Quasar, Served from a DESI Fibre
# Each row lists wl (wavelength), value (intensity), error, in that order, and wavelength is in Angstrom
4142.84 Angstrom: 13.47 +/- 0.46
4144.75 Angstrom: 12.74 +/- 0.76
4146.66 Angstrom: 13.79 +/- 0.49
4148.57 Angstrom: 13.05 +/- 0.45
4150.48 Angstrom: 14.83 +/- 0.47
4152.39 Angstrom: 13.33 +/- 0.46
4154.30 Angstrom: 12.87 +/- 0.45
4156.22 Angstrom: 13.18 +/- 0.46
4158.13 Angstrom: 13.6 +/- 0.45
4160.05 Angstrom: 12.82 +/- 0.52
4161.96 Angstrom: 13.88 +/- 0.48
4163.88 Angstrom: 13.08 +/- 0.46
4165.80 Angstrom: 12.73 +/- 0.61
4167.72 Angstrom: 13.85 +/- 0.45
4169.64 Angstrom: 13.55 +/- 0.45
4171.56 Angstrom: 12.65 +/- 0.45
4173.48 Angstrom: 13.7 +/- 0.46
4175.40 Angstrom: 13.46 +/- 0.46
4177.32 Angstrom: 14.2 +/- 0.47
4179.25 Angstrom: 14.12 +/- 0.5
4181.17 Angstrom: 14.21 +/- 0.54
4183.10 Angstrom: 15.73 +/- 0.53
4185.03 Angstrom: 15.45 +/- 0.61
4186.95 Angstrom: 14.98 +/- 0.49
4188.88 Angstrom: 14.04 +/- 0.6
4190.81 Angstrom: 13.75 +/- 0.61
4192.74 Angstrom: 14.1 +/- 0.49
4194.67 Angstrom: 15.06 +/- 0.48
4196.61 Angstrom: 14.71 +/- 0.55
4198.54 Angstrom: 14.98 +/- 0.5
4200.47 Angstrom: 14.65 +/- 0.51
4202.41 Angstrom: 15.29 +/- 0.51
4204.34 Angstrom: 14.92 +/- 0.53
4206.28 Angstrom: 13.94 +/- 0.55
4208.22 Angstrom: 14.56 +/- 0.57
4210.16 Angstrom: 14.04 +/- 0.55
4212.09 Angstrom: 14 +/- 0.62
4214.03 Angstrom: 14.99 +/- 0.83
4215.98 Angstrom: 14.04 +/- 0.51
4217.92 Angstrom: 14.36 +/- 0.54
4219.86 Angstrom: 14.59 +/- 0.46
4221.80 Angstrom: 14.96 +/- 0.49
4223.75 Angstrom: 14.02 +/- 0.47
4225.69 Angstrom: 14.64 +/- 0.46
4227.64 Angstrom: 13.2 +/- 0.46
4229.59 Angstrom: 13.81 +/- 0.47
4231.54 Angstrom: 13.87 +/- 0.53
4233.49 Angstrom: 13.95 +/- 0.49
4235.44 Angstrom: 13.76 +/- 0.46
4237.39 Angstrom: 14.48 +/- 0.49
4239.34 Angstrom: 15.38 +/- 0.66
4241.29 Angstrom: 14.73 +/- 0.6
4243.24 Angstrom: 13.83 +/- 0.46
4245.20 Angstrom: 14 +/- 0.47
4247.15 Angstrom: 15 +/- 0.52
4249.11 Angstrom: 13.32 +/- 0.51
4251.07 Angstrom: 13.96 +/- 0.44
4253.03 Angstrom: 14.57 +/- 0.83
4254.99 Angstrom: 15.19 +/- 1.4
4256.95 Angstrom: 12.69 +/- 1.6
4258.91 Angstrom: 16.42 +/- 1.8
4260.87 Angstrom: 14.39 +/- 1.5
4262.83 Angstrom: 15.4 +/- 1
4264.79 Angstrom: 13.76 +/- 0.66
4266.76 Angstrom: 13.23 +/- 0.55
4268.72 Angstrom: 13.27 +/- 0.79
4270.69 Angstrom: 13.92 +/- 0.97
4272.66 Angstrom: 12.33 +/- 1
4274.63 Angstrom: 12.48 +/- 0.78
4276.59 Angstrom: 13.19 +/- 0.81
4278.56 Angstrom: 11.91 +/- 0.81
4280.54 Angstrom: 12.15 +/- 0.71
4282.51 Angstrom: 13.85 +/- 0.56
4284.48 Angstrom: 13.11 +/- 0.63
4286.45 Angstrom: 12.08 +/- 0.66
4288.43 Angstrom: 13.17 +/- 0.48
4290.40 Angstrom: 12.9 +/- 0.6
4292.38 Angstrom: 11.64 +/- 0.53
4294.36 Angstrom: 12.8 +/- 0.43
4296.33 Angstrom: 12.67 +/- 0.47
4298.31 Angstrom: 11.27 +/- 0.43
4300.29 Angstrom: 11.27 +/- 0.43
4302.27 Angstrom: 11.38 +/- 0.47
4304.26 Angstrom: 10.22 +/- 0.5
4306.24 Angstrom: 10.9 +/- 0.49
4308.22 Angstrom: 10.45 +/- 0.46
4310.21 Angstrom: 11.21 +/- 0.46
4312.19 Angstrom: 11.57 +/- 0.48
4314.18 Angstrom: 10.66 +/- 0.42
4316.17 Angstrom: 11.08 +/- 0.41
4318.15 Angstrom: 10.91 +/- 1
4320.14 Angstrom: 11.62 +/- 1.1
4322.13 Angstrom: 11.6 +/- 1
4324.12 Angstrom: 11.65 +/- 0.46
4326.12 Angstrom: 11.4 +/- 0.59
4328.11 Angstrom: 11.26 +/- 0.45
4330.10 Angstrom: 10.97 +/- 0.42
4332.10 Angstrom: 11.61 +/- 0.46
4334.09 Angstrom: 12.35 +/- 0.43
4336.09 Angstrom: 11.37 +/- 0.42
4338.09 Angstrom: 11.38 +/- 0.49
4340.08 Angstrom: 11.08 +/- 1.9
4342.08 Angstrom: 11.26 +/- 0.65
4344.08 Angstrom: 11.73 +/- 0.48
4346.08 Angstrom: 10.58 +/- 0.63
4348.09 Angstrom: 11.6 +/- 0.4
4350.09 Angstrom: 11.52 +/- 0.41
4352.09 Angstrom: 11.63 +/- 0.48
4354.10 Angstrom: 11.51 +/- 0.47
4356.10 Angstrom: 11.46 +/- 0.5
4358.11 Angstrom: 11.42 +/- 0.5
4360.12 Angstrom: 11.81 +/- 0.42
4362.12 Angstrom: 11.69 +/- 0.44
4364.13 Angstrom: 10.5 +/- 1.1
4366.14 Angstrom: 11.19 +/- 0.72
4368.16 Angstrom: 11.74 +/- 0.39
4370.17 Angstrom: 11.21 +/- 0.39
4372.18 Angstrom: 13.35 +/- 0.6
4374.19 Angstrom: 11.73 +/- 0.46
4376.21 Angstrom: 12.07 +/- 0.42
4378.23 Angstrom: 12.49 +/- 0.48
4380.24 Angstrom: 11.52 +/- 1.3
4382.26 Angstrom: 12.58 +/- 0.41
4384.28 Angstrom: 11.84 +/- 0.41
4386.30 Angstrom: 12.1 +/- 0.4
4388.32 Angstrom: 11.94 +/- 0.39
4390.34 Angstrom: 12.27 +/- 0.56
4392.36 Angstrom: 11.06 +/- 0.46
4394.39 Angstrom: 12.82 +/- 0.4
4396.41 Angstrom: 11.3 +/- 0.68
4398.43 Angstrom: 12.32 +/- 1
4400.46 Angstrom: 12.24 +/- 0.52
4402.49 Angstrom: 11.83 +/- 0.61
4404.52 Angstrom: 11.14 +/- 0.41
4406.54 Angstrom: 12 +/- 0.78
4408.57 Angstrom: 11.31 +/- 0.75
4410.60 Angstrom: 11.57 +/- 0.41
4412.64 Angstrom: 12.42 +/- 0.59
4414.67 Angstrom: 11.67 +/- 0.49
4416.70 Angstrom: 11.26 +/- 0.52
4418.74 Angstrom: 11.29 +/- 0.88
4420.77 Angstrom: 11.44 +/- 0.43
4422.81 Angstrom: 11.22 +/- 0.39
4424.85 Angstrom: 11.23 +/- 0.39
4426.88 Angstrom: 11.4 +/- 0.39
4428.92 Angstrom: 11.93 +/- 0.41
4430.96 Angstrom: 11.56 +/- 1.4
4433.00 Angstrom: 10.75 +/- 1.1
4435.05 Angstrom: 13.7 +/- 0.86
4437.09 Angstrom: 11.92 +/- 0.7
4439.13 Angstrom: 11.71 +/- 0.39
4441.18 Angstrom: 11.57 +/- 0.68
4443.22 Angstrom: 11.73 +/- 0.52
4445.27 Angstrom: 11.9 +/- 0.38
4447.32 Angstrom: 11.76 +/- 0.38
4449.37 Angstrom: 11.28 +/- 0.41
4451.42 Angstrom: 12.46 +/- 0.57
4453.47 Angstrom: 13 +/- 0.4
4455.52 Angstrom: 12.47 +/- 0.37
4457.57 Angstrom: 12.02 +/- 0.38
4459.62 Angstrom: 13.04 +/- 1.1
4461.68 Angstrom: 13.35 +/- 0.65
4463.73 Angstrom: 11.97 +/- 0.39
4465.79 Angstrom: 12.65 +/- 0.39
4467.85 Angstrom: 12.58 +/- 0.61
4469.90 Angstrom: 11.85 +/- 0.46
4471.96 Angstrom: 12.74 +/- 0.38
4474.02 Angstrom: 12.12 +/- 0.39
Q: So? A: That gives -11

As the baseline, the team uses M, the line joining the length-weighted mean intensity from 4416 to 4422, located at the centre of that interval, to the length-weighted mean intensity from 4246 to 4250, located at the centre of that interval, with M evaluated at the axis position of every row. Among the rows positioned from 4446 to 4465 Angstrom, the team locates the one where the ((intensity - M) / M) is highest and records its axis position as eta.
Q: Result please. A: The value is 4461.68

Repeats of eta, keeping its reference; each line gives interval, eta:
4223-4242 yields 4239.34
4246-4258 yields 4254.99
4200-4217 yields 4202.41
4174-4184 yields 4183.10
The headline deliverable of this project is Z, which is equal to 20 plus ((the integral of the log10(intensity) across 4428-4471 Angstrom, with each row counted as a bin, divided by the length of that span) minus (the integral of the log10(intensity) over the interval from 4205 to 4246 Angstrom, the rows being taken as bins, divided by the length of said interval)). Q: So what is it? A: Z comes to 19.93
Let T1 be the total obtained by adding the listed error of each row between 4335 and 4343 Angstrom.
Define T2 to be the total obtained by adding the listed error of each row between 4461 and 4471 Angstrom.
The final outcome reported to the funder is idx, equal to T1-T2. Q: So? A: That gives 1.0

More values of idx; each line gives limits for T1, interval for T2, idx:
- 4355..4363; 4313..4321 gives -1.1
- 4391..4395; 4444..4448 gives 0.1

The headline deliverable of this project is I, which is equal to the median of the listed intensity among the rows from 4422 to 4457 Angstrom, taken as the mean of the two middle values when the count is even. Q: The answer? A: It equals 11.7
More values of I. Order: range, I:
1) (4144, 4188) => 13.6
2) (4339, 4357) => 11.5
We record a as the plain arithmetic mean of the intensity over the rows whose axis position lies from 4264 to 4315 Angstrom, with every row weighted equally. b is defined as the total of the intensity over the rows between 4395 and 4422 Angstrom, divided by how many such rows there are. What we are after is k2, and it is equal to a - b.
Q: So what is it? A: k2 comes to 0.5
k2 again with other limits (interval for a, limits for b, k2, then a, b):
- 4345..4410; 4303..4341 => 0.5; 11.7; 11.2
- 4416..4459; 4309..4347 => 0.5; 11.8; 11.3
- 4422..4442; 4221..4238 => -2.4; 11.7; 14.1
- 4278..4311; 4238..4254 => -2.4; 11.9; 14.3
